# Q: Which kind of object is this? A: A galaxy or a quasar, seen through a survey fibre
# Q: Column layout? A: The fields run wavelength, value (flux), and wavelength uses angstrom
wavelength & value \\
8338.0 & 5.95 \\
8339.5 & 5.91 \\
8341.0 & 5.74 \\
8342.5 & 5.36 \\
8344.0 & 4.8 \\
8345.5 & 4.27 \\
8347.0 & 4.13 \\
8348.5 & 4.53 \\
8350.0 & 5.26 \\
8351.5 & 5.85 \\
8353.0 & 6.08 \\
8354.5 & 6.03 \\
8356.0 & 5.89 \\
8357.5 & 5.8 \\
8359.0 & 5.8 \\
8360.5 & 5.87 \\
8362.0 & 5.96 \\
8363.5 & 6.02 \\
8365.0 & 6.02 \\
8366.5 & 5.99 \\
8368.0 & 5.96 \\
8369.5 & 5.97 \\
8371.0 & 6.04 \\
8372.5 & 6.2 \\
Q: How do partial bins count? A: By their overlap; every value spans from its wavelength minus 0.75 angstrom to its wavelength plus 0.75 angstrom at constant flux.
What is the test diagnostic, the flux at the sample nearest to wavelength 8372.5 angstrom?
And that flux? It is 6.2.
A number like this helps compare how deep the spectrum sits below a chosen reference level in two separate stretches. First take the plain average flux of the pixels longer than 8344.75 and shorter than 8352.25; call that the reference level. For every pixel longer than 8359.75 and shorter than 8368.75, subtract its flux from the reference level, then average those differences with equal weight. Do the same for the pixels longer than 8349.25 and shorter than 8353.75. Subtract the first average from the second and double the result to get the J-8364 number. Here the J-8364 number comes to 0.5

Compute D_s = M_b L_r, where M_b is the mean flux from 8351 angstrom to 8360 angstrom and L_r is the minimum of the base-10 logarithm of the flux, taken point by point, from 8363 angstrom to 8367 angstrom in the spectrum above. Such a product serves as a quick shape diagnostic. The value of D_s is 4.59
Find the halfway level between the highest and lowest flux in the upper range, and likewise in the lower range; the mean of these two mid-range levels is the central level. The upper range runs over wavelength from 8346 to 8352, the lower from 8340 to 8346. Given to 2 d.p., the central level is 5.00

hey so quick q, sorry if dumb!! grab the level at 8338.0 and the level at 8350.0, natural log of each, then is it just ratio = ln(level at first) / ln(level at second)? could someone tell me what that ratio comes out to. 1.07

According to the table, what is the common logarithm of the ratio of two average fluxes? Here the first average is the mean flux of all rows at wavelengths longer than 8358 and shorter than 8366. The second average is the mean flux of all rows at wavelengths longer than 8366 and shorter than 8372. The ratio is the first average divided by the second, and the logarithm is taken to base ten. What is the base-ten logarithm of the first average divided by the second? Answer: 0.00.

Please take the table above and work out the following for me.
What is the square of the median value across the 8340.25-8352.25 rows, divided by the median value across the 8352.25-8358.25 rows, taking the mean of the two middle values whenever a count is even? 4.25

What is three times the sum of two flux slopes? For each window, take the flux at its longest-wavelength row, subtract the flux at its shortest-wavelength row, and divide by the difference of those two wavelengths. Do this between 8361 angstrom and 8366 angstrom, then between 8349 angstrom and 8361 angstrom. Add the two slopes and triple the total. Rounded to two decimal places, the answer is 0.23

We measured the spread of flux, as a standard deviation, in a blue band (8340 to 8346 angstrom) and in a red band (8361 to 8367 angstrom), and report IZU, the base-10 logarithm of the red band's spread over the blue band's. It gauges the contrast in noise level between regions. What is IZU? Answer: -1.4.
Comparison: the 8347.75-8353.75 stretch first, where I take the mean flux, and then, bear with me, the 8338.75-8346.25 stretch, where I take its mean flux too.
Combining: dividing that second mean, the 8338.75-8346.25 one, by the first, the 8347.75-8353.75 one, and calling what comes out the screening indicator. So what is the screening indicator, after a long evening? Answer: 0.96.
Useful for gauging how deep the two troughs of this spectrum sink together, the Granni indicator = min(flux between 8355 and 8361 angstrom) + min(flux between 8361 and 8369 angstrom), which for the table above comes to 11.8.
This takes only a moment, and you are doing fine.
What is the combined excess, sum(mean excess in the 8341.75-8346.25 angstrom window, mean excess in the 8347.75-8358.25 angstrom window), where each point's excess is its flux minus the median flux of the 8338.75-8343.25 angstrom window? -1.0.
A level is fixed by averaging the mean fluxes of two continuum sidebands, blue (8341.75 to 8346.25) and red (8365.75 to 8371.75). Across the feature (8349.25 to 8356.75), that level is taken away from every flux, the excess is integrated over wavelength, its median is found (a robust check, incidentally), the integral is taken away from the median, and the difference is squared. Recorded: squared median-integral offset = 7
